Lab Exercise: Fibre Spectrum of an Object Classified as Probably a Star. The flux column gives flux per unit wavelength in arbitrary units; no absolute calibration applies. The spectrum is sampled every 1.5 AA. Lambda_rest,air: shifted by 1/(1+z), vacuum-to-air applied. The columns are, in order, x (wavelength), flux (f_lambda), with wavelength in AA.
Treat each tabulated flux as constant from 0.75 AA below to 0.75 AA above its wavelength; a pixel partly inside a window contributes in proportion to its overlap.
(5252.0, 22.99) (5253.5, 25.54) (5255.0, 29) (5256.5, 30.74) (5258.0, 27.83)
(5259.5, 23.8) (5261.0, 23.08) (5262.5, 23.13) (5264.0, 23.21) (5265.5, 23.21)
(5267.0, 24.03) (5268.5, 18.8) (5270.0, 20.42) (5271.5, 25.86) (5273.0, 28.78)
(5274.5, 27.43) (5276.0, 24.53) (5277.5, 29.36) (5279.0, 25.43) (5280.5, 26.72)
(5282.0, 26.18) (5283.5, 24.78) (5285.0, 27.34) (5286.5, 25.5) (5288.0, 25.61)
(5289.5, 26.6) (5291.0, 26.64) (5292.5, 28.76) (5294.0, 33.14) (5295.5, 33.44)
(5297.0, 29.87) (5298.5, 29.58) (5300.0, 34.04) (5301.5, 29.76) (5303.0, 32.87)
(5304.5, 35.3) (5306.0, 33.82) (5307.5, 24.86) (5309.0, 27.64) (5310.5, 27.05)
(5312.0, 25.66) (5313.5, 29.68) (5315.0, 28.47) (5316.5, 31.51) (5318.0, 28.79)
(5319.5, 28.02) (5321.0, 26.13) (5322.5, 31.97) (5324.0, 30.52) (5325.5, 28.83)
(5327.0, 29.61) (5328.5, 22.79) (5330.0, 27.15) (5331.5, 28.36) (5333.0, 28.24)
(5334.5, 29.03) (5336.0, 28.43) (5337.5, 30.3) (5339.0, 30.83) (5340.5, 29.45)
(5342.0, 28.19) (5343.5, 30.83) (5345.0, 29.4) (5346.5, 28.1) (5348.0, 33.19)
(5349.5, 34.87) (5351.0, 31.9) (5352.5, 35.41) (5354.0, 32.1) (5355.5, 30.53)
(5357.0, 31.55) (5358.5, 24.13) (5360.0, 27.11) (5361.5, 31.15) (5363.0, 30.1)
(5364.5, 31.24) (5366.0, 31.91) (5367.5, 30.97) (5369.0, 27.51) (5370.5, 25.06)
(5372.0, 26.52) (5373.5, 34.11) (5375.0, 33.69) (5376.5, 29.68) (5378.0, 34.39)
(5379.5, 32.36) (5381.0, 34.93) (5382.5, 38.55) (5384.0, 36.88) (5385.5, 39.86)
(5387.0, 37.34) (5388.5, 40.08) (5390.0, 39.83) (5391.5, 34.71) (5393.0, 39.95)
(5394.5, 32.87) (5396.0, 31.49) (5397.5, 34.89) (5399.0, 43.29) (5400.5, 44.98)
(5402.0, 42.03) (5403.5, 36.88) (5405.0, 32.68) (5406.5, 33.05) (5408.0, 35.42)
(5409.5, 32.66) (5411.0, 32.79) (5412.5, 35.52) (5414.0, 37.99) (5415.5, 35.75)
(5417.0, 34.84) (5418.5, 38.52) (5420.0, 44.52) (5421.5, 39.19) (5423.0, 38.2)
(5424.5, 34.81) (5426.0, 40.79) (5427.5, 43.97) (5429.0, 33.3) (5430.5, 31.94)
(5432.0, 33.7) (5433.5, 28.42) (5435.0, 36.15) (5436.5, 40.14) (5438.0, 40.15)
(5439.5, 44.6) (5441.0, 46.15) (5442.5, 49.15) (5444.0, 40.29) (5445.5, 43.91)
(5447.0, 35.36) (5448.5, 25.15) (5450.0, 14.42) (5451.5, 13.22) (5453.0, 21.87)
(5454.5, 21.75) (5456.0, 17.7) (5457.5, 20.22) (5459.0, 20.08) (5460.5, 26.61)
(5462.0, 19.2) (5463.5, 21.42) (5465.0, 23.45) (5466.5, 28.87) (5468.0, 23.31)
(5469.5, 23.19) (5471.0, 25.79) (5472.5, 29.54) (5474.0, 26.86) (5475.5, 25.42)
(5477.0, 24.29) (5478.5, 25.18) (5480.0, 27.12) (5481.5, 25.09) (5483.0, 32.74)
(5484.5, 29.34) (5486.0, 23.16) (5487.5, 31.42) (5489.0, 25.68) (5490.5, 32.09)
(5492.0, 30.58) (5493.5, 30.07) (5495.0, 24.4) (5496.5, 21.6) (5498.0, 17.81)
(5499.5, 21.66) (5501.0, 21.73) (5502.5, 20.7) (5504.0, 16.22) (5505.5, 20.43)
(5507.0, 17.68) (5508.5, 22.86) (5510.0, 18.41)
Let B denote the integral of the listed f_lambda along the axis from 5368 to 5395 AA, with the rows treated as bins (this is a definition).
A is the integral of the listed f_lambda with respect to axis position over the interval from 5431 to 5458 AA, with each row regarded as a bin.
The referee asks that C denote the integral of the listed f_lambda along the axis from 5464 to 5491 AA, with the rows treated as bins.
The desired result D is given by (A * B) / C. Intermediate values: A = 861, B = 927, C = 721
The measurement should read 1107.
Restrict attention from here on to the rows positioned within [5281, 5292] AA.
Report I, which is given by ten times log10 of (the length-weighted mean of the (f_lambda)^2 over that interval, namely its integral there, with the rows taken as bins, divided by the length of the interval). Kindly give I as 28.4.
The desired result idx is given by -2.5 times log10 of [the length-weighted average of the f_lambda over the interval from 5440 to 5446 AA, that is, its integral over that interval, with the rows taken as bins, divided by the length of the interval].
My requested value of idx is -4.1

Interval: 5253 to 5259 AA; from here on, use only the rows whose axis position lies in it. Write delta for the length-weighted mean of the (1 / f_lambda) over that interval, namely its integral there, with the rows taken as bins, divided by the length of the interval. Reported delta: 0.036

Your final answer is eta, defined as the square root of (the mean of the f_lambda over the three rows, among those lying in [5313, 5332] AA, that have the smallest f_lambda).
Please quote 5.0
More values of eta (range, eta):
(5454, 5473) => 4.4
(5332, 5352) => 5.3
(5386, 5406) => 5.7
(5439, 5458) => 3.9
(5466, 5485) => 4.9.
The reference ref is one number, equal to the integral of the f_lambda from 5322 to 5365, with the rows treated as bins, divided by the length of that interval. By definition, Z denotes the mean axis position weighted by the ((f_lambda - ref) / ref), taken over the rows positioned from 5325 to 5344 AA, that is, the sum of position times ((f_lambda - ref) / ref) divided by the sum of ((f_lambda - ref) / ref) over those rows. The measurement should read 5330.0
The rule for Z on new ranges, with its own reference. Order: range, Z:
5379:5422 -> 5400.8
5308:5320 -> 5312.5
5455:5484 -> 5465.5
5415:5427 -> 5421.1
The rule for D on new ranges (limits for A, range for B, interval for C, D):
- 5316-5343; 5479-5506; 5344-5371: 643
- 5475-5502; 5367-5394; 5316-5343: 837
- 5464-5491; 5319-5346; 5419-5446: 527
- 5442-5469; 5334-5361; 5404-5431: 575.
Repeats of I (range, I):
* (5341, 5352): 29.9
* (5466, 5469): 28.2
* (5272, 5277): 28.6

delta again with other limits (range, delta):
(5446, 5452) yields 0.051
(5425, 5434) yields 0.029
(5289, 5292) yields 0.037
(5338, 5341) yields 0.033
